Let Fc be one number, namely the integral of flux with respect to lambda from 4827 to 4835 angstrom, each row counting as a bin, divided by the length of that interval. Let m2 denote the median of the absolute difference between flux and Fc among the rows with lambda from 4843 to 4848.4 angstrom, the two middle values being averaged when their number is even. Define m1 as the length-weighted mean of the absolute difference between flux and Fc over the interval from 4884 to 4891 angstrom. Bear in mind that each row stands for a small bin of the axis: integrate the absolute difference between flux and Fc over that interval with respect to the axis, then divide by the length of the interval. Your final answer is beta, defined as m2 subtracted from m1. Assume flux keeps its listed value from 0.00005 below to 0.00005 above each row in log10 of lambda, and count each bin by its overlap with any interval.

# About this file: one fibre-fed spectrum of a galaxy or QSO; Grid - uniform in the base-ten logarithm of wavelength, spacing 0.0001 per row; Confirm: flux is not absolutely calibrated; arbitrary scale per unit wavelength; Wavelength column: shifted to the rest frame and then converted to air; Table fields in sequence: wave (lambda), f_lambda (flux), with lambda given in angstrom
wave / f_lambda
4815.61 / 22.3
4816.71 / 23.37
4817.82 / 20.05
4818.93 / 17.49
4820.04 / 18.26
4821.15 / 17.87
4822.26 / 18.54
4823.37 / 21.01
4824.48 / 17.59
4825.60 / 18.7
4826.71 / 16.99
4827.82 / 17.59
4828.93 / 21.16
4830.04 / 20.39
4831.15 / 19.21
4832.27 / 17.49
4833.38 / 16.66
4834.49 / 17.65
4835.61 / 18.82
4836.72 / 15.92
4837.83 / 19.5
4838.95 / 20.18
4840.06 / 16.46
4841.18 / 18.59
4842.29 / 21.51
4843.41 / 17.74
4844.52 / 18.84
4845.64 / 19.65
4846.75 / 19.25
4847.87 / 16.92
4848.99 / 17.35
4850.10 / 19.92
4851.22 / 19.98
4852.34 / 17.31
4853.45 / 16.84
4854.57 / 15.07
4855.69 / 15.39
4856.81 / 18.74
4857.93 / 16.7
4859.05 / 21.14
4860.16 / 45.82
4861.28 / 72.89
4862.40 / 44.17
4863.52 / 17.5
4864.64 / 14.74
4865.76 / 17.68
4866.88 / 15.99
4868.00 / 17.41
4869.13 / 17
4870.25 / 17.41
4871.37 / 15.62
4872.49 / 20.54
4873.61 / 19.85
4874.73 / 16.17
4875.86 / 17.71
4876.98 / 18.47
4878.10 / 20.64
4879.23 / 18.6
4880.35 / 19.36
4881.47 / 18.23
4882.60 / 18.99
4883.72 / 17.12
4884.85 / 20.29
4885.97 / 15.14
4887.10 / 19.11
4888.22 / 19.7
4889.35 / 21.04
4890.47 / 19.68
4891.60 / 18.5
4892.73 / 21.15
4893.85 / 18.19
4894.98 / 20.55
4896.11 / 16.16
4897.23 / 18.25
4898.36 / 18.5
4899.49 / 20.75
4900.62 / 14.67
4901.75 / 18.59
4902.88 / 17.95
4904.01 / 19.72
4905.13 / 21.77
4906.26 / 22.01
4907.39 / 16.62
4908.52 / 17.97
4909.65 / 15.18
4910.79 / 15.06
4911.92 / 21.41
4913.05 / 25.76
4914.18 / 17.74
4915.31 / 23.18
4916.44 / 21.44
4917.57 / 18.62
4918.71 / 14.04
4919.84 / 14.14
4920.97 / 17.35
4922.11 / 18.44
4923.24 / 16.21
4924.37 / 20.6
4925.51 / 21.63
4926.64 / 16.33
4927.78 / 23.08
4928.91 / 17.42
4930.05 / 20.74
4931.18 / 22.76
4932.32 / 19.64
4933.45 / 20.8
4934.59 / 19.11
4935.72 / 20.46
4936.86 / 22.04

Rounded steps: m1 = 1.7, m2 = 0.8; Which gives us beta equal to 0.9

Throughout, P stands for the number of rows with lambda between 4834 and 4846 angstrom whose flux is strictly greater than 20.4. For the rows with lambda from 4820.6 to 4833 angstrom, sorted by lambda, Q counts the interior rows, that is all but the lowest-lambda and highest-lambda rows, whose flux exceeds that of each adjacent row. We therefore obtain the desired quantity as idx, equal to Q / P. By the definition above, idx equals 3.0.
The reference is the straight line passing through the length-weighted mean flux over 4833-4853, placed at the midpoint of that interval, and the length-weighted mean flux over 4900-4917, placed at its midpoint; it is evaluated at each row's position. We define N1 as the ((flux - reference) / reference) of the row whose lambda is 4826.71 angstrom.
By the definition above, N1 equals -0.07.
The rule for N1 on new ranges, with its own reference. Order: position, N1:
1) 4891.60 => -0.03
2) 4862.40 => 1.36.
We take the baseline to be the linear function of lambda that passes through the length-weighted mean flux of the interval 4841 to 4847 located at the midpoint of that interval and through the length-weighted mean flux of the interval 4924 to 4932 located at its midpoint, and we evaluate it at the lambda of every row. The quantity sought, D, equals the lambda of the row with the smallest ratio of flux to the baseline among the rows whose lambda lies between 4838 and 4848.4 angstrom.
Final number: 4840.06 angstrom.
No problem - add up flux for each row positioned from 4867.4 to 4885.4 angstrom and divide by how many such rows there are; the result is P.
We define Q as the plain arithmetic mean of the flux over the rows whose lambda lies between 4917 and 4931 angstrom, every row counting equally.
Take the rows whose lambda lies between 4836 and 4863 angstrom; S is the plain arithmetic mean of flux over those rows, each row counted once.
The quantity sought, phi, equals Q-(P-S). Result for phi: 23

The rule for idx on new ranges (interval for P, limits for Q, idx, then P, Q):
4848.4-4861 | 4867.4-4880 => 1.5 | 2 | 3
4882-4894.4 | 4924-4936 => 2.0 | 2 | 4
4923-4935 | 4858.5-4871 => 0.5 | 6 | 3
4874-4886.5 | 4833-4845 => 3.0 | 1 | 3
